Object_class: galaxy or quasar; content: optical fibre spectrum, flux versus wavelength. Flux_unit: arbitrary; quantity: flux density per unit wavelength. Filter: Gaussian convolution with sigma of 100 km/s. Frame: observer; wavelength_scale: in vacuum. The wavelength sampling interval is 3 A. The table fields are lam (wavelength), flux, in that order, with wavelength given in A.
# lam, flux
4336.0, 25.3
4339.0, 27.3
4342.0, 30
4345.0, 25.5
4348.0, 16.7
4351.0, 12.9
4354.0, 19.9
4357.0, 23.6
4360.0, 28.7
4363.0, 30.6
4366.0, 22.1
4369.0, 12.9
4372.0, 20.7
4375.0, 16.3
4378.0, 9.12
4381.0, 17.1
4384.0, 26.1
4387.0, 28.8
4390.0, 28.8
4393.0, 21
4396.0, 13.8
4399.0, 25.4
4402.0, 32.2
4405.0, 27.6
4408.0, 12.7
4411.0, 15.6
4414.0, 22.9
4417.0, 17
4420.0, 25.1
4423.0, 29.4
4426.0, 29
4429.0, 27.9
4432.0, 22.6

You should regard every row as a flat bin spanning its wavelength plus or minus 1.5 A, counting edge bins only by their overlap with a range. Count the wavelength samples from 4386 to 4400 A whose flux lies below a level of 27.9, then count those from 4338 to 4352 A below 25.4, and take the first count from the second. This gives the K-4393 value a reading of -1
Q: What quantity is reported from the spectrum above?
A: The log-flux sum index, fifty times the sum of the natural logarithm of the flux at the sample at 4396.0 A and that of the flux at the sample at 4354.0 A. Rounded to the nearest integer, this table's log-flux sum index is 281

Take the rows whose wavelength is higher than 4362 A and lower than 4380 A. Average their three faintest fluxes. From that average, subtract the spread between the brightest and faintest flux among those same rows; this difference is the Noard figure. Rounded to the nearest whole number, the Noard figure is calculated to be -9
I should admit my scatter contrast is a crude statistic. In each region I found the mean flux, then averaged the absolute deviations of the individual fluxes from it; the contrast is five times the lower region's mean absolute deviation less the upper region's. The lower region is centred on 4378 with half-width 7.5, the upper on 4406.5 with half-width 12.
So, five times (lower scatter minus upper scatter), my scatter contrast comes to -8.5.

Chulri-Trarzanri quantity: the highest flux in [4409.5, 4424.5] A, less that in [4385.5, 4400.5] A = 1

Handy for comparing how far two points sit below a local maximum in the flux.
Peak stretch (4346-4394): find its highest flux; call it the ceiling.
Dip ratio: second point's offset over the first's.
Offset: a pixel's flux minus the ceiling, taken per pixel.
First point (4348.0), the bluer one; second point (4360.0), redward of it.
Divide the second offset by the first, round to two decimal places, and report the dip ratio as 0.14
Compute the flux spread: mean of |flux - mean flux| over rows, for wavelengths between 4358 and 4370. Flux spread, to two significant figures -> 6.1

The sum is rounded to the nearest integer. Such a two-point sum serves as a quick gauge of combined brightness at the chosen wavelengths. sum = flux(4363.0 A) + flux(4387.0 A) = 59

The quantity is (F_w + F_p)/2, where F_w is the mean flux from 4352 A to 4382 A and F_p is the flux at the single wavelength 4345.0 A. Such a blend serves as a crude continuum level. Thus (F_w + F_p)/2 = 22.8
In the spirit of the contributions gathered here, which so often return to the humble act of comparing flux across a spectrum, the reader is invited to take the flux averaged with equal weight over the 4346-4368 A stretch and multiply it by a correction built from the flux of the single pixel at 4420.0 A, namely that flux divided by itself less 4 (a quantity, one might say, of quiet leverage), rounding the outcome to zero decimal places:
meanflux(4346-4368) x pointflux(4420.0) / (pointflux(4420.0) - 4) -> 26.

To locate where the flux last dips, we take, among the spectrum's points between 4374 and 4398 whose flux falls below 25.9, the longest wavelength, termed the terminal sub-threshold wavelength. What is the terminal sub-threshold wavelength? 4396.0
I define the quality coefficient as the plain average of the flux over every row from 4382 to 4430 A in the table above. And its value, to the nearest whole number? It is 24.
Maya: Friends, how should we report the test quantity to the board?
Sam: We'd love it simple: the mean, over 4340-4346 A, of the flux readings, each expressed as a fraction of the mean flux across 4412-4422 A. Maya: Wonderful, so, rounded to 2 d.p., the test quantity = 1.28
